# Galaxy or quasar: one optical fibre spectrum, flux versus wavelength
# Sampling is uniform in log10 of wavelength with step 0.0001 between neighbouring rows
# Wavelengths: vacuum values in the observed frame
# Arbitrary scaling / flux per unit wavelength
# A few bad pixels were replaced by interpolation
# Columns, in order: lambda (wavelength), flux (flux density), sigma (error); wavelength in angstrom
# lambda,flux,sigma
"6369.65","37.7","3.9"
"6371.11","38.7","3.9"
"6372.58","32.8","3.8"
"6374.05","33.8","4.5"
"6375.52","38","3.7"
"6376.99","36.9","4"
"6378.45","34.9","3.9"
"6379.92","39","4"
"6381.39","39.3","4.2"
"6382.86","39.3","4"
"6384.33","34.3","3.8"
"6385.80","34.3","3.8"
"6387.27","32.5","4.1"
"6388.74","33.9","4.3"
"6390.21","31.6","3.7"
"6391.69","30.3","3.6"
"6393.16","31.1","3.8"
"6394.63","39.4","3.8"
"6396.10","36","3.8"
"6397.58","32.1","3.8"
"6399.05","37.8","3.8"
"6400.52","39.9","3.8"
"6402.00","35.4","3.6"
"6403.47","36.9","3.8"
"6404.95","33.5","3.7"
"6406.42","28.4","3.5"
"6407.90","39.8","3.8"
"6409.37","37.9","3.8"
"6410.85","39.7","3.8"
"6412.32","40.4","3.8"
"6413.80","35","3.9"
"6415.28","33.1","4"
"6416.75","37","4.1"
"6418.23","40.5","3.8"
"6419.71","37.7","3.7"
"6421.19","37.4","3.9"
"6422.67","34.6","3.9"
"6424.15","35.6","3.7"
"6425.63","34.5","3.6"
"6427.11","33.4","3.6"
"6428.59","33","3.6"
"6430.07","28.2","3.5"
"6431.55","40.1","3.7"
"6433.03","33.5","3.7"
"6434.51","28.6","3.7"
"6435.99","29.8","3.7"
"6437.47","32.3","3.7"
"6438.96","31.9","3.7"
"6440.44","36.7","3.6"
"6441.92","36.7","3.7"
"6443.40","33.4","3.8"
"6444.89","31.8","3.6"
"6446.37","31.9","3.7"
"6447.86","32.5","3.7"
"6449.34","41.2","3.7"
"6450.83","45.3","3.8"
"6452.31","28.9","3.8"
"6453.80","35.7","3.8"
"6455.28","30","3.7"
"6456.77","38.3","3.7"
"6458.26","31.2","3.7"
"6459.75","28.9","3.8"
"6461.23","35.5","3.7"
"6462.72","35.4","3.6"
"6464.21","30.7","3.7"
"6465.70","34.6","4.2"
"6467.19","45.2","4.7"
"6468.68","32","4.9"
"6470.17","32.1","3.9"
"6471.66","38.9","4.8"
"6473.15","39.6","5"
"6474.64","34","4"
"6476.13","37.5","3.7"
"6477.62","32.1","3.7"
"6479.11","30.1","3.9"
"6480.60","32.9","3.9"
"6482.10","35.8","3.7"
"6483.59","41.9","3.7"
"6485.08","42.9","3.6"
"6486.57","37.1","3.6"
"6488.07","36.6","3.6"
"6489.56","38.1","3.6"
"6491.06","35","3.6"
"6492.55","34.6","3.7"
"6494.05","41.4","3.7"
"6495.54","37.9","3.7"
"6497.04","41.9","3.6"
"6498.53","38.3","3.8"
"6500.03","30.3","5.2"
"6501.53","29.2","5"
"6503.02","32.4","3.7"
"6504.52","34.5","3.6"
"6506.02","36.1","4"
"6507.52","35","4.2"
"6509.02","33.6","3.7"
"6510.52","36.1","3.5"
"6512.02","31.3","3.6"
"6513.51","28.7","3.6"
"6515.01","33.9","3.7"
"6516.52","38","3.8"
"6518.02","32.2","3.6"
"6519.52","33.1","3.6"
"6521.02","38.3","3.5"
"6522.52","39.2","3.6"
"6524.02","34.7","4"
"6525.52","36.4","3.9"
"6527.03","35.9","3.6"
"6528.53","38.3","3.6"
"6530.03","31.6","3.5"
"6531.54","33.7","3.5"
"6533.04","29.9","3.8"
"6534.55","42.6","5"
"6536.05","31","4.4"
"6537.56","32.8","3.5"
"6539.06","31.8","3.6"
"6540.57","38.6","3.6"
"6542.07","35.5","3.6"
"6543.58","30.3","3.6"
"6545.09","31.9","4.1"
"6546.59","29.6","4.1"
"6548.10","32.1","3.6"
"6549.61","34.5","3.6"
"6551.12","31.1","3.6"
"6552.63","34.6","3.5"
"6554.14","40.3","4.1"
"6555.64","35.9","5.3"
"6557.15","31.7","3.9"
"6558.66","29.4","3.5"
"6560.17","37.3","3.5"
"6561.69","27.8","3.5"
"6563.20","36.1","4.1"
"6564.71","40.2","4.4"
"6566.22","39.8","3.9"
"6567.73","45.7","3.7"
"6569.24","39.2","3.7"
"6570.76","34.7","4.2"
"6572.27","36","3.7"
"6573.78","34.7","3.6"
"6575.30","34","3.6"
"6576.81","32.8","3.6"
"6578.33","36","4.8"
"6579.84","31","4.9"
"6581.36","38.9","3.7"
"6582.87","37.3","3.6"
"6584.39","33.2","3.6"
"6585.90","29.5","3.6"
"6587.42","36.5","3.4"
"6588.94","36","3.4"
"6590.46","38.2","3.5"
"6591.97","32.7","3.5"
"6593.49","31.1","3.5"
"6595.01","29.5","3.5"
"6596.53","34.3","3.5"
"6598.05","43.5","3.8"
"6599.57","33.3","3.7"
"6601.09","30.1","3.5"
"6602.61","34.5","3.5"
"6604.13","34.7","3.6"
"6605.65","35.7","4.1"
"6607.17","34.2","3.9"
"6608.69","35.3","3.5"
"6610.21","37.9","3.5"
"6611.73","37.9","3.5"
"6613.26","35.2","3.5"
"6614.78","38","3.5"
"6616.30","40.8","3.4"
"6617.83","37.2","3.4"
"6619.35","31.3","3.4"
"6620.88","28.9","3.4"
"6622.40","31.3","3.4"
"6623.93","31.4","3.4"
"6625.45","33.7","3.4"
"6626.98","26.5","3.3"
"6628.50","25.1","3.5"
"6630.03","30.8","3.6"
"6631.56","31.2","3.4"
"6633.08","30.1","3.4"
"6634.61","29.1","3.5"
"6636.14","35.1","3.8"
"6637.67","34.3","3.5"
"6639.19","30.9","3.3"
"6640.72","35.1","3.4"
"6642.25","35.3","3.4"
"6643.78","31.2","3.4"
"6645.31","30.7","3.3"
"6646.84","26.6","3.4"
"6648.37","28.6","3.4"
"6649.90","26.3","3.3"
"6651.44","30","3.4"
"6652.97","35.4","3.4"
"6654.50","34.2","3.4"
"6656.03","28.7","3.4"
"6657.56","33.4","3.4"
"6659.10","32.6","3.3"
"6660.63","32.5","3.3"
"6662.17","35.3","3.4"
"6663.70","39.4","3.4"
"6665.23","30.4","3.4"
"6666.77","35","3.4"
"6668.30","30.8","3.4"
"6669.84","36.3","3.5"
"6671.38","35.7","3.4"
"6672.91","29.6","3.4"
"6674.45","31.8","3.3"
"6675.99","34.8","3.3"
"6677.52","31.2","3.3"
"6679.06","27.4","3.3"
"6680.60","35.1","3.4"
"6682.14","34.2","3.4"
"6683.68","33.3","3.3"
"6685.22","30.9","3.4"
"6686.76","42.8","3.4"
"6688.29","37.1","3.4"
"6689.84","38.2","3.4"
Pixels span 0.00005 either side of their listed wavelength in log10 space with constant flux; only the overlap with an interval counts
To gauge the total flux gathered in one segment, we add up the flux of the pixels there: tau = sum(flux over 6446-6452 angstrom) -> 151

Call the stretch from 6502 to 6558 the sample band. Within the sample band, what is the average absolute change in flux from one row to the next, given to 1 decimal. 3.7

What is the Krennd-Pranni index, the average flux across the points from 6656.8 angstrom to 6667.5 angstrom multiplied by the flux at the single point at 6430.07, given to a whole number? 961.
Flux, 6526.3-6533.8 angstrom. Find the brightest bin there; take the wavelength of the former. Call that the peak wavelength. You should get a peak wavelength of 6528.53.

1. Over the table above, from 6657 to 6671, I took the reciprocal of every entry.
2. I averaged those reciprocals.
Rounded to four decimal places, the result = 0.0296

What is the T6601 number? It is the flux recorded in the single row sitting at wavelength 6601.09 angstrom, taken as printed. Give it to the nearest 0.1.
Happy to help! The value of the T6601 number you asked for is 30.1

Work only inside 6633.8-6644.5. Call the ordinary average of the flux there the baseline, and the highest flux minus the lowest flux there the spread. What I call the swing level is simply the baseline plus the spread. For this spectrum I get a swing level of 39.2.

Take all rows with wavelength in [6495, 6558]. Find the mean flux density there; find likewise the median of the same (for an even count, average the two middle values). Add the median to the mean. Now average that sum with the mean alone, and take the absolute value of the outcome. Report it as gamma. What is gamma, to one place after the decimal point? 51.5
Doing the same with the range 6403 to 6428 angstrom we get 54.6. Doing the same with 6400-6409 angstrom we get 53.7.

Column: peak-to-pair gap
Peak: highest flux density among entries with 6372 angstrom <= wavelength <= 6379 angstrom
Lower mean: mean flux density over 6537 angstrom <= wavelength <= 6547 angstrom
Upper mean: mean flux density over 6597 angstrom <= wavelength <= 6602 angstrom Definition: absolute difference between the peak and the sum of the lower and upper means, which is 30.6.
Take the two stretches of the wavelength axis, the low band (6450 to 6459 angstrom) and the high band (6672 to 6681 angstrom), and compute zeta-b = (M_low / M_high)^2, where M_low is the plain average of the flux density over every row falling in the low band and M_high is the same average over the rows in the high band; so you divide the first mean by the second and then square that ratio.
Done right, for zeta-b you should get 1.22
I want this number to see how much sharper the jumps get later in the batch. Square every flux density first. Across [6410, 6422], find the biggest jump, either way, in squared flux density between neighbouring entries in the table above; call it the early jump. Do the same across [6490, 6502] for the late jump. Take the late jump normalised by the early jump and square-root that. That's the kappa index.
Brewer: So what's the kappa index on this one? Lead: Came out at 1.2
